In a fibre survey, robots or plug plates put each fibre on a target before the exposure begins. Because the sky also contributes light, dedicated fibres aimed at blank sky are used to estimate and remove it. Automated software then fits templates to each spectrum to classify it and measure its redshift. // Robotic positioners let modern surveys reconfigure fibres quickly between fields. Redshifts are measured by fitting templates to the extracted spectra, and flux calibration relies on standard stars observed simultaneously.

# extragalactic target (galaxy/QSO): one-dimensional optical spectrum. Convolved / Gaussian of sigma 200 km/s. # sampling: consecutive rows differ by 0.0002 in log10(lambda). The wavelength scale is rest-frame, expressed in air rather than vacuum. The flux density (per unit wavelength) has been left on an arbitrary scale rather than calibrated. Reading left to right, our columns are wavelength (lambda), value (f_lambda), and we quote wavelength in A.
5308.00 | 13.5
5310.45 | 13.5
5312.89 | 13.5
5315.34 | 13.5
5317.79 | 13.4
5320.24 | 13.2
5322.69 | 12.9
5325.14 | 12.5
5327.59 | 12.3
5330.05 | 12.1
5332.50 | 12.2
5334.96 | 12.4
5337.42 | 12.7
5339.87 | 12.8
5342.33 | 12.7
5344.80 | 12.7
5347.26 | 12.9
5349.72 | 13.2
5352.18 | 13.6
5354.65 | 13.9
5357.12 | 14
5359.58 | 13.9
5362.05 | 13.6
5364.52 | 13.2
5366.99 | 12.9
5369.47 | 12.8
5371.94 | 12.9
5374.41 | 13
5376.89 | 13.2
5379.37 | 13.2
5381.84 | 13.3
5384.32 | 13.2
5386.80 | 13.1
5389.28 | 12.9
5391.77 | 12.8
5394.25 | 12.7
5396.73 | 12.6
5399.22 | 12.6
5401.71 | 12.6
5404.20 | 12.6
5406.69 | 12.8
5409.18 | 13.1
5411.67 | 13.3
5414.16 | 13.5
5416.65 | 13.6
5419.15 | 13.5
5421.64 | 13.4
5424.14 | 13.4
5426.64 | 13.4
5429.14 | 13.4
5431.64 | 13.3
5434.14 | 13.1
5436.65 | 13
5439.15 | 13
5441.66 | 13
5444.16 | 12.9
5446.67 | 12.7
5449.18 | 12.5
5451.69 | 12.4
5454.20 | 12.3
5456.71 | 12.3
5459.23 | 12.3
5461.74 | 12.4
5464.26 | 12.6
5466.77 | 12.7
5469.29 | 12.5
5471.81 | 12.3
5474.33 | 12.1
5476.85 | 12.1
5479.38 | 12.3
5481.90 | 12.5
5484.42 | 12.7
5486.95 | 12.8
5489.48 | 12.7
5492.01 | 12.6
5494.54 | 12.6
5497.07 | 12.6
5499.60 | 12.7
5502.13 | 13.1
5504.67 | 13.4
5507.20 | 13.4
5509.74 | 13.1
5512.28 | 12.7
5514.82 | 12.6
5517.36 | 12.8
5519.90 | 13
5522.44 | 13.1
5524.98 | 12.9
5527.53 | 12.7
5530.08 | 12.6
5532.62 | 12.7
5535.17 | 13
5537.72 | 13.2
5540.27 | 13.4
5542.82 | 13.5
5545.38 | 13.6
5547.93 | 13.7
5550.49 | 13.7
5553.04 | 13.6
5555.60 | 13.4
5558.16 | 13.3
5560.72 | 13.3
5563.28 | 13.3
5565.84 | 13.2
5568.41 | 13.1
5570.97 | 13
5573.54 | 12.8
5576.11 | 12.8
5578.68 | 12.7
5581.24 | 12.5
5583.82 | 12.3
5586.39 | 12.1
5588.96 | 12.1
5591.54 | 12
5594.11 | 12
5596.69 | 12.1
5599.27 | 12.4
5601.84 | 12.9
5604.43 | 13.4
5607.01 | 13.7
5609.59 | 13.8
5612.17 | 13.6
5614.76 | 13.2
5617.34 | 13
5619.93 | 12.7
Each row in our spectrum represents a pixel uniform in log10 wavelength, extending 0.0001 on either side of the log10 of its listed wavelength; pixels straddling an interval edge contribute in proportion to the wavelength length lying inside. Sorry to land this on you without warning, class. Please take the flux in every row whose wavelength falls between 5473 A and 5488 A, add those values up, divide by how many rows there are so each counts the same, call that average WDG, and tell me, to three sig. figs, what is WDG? 12.4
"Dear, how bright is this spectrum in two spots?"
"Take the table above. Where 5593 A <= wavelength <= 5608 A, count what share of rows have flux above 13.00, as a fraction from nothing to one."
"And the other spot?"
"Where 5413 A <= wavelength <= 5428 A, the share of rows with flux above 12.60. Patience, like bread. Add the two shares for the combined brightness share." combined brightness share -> 1.3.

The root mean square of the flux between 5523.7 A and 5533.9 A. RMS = 12.7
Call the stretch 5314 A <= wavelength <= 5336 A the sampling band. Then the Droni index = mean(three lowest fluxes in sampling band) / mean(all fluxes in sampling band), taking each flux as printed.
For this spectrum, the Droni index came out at 0.959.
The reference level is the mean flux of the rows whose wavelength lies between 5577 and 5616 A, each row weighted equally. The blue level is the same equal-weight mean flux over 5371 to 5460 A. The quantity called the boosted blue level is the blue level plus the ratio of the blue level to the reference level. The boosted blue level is 14.0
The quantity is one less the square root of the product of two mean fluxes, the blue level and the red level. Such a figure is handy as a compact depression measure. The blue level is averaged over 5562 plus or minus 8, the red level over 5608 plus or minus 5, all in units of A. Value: -12.4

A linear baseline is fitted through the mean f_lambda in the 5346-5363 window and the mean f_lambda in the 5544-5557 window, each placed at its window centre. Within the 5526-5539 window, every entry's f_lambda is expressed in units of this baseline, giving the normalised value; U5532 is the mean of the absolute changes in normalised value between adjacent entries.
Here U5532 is 0.0129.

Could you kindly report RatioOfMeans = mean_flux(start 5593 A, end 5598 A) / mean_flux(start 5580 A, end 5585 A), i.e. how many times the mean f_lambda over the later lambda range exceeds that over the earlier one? 0.97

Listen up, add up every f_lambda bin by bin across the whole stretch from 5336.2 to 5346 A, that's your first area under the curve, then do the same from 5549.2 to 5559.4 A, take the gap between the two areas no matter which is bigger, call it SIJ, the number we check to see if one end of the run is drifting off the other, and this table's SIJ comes 13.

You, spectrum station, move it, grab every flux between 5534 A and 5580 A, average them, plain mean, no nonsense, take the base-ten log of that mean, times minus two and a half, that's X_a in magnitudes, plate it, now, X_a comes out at -2.81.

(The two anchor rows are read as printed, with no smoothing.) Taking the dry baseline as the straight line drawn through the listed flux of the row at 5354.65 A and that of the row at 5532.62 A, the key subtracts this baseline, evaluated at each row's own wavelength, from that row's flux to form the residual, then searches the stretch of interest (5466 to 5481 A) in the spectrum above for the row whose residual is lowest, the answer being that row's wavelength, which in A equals 5474.33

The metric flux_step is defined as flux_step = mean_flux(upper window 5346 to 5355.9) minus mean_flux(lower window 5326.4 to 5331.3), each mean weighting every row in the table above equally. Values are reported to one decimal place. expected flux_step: 1.2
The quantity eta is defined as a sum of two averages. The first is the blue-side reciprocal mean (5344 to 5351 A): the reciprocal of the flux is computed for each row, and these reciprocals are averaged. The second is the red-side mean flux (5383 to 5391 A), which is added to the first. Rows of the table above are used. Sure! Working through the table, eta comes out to 13.1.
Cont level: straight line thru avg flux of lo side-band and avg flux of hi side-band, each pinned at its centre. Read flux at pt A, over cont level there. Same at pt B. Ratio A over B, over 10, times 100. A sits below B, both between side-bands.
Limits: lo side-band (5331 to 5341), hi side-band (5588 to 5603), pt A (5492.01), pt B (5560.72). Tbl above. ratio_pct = 9.4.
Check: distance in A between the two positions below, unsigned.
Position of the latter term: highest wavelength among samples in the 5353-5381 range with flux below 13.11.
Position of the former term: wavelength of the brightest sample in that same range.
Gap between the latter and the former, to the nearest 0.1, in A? 17.3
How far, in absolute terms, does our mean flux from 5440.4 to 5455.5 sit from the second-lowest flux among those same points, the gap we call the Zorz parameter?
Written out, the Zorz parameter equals 0.23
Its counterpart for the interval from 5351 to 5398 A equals 0.50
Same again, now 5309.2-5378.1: 0.85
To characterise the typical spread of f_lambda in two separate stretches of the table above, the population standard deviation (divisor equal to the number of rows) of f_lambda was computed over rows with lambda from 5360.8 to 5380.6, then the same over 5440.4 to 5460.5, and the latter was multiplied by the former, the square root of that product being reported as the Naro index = 0.25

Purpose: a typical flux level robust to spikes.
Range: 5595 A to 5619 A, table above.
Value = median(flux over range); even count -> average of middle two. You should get 13.2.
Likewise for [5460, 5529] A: 12.7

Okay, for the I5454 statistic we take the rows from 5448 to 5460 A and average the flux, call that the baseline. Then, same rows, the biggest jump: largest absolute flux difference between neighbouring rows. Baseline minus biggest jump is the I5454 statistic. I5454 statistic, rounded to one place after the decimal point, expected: 12.3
